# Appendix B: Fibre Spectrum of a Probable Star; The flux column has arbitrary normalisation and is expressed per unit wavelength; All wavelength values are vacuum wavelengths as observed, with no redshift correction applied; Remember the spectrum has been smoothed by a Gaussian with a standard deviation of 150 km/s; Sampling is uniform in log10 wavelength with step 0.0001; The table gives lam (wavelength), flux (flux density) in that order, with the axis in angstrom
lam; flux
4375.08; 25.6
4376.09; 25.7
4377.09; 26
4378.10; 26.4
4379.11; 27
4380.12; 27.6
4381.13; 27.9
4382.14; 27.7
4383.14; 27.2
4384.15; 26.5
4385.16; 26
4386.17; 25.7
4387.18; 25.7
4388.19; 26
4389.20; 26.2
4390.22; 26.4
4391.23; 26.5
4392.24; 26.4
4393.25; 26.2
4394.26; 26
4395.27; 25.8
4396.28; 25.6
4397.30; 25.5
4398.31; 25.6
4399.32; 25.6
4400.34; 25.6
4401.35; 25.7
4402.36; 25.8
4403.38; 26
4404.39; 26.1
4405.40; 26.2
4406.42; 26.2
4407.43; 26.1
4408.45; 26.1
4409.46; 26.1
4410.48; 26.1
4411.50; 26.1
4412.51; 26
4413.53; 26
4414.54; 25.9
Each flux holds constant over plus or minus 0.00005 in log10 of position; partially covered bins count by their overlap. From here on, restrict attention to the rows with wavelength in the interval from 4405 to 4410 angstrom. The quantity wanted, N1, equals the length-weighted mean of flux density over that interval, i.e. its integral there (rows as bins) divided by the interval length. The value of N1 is 26.1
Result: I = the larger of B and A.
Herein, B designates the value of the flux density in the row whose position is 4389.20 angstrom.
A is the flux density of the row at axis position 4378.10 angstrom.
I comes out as 26.4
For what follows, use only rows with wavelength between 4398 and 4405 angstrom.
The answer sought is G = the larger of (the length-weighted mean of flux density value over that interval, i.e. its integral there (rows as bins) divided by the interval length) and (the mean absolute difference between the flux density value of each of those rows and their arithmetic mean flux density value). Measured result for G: 25.8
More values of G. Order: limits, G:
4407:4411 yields 26.0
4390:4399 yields 26.0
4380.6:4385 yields 27.3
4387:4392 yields 26.2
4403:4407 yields 26.2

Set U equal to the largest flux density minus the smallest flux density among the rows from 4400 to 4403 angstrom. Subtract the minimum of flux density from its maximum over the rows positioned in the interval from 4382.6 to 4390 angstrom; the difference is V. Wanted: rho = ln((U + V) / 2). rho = -0.2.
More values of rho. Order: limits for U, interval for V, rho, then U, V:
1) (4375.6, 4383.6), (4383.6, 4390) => 0.4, 2.2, 0.80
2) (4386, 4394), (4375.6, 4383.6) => 0.4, 0.8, 2.20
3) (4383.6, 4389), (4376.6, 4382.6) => 0.3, 0.8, 1.90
